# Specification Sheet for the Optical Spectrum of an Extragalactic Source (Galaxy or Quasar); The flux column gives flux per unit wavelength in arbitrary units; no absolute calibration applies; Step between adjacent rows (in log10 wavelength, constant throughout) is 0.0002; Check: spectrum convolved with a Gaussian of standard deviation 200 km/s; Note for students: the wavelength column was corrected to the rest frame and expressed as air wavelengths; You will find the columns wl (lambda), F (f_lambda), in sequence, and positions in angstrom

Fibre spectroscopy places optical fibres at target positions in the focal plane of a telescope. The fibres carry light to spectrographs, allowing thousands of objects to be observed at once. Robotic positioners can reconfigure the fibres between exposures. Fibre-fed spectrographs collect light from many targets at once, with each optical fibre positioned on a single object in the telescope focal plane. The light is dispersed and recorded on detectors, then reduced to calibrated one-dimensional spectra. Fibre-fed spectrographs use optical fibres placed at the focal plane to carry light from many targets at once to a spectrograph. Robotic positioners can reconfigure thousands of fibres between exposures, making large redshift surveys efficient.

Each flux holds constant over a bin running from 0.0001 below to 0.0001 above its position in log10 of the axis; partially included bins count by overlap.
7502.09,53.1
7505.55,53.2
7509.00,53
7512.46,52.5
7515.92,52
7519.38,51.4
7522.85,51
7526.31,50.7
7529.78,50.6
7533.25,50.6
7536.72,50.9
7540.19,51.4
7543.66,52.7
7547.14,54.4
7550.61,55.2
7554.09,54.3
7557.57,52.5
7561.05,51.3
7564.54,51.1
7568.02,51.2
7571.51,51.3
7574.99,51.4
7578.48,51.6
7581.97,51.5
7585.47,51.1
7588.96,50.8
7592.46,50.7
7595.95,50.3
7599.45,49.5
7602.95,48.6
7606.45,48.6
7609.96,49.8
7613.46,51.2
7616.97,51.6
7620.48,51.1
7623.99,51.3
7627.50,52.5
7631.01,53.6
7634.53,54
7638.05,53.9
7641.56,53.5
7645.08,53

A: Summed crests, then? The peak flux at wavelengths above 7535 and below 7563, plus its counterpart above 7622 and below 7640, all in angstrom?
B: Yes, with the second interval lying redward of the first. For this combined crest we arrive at 109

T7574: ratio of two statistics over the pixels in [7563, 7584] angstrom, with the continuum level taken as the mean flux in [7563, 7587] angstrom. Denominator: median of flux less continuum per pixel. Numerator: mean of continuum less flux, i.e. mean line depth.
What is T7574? -1.0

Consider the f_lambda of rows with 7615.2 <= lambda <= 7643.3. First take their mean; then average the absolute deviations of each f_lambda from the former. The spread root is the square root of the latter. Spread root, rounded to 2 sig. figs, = 1.0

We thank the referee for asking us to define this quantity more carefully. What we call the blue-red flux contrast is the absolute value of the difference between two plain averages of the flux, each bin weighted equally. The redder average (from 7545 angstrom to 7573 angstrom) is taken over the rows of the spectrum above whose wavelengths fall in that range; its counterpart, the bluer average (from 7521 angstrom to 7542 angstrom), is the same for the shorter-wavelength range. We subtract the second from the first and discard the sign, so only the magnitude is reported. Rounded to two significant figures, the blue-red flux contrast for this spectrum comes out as 1.8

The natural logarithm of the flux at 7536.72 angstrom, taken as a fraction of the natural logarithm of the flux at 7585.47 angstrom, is 0.999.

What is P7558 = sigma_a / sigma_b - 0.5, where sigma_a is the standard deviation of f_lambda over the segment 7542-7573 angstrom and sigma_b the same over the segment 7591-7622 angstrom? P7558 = 0.95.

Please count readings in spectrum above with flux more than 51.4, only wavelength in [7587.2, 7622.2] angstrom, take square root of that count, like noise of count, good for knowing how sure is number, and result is 1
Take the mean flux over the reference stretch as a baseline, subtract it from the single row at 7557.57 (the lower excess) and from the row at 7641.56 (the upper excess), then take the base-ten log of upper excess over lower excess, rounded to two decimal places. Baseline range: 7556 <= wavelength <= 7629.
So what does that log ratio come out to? 0.21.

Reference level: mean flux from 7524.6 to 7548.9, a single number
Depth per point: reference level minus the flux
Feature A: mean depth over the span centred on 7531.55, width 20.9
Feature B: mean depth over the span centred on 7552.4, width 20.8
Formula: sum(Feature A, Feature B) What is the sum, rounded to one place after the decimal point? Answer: -1.0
